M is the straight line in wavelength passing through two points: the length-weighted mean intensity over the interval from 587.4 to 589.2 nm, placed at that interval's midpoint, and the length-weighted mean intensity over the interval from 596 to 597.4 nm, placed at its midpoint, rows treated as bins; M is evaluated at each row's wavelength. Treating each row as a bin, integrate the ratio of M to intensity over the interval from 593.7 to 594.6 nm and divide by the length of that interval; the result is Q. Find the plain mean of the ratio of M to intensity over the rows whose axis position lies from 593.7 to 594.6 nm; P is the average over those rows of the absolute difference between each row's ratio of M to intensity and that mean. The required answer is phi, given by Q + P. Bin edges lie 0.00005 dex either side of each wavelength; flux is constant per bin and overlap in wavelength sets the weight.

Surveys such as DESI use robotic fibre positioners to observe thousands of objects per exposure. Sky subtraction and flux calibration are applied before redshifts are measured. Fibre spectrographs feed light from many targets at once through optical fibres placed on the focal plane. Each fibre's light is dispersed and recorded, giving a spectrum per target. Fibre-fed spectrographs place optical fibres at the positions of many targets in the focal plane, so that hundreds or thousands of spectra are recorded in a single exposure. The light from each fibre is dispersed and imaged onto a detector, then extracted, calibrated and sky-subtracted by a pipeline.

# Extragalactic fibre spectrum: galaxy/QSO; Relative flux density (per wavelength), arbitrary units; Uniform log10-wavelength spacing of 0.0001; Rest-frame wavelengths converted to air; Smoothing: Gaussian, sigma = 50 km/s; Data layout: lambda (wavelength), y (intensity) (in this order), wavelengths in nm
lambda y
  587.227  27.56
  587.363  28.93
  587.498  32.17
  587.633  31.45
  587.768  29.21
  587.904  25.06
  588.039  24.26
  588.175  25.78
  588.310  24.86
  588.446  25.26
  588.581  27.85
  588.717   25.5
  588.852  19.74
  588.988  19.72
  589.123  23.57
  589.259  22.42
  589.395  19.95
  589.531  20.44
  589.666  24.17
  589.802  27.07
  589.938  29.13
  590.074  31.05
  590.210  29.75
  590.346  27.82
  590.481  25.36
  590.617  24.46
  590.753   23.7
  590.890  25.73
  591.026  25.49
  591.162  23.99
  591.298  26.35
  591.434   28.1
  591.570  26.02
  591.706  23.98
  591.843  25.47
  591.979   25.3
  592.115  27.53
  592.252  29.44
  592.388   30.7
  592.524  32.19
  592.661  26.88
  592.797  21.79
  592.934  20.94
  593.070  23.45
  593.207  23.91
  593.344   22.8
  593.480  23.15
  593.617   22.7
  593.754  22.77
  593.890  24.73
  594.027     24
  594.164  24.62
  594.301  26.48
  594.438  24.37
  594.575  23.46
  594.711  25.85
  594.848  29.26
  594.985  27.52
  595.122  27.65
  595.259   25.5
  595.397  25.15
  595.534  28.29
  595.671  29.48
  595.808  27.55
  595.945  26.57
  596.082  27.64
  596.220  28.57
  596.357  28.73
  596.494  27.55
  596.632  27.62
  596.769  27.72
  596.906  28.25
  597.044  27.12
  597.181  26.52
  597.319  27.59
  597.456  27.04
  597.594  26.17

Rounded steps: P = 0.036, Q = 1.11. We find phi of 1.15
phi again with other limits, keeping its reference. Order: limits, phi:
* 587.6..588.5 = 1.06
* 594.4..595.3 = 1.11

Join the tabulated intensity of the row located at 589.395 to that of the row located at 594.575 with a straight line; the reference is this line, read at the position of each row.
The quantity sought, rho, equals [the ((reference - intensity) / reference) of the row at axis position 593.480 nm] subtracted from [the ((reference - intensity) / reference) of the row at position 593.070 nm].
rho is -0.03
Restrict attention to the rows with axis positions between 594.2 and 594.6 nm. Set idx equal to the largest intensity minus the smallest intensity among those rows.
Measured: 3.0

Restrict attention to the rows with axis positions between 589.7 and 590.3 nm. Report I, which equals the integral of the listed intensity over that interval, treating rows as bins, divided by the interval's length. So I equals 28.9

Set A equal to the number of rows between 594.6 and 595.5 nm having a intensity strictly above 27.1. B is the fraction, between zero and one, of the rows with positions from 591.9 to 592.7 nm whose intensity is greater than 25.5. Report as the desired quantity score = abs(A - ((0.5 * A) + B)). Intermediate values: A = 3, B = 0.8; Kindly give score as 0.67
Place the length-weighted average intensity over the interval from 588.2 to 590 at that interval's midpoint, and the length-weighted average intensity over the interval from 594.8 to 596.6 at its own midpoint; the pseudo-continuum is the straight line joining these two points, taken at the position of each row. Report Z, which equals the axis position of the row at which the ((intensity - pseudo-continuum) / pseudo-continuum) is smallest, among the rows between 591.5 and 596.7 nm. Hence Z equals 592.934 nm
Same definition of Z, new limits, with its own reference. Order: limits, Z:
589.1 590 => 589.395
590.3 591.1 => 590.753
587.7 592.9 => 588.988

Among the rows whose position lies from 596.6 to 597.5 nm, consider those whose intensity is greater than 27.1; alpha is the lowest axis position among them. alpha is 596.632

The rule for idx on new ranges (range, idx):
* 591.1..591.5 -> 4.1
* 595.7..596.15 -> 1.1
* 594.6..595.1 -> 3.4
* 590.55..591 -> 2.0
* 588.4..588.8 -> 2.6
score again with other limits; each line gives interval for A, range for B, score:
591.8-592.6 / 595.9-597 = 1.00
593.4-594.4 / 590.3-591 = 0.40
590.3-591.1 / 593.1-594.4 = 0.39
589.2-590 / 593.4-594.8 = 0.30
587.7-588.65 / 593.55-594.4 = 0.83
